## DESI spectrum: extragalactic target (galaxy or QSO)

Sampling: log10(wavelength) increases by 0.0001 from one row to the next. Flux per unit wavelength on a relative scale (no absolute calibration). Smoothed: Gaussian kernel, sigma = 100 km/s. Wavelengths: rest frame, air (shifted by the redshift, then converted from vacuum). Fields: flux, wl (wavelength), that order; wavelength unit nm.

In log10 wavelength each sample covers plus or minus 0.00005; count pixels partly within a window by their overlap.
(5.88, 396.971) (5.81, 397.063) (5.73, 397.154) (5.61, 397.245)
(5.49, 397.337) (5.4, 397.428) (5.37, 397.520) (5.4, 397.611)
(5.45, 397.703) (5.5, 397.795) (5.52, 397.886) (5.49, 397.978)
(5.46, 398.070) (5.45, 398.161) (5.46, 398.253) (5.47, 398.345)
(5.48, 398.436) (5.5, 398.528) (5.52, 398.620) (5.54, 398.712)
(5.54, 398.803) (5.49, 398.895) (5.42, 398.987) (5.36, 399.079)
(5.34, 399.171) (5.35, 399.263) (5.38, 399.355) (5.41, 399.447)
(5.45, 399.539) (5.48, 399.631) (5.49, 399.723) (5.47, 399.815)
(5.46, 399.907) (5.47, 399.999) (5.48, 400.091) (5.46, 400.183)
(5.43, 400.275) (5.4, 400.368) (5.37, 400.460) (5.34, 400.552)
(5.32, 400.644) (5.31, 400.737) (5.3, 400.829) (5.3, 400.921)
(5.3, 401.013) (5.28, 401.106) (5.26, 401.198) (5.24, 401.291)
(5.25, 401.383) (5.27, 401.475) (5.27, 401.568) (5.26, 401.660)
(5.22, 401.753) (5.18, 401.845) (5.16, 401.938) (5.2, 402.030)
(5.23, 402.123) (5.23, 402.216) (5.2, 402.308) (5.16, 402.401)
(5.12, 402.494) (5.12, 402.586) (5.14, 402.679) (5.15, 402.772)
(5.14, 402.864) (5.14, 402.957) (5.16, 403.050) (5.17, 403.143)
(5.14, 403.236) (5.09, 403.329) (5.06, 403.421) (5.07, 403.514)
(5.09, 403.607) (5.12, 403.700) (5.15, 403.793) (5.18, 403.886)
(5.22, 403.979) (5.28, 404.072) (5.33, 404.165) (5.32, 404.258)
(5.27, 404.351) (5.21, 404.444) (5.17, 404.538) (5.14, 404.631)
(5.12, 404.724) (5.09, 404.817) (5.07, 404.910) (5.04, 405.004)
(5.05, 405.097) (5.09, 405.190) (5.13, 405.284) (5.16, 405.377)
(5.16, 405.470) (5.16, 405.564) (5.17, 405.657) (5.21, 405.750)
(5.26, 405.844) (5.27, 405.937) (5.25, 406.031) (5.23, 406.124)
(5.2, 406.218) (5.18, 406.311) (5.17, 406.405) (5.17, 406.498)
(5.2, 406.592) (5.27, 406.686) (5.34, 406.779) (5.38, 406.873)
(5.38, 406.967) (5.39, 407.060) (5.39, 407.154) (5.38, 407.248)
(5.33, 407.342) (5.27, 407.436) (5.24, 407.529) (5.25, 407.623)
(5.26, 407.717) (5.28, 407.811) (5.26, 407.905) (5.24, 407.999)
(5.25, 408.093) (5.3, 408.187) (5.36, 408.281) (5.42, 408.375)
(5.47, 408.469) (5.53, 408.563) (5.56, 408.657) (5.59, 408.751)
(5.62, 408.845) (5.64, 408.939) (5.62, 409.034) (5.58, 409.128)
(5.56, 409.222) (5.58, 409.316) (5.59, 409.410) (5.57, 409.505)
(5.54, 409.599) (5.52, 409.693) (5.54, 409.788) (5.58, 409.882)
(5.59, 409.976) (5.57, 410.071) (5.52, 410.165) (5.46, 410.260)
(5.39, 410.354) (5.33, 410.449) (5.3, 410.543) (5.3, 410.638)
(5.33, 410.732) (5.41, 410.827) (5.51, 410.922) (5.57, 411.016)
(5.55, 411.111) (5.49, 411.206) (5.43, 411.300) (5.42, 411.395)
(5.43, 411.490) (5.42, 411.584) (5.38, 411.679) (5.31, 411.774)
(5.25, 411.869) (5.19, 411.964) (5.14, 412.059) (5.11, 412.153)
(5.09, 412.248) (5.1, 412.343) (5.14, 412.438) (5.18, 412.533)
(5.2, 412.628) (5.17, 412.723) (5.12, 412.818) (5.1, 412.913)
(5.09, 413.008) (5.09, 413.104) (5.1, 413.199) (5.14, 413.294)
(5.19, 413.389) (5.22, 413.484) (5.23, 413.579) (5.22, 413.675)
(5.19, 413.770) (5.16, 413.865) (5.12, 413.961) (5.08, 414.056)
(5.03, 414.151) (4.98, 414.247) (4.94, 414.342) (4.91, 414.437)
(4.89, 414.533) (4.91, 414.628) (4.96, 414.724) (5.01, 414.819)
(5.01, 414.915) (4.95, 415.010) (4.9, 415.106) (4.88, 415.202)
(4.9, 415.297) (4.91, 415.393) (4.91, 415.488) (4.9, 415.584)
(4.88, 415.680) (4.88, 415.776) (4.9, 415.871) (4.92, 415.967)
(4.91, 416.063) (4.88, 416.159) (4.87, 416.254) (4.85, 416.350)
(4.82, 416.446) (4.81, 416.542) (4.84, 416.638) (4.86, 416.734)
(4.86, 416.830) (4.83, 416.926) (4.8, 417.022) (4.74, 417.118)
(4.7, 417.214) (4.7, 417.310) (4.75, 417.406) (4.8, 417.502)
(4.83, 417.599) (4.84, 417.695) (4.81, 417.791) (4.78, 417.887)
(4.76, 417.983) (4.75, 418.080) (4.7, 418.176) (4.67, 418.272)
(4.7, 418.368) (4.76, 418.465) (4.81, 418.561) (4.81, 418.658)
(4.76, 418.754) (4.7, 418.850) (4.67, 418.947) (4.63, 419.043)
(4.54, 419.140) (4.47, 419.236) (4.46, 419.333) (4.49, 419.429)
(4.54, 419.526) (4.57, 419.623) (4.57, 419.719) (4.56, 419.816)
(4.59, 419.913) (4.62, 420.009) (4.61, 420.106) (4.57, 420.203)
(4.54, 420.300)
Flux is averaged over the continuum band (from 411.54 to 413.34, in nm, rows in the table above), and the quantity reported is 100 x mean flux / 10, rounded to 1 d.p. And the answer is 51.7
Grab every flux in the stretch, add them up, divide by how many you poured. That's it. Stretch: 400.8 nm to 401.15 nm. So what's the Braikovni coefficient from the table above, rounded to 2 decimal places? 5.29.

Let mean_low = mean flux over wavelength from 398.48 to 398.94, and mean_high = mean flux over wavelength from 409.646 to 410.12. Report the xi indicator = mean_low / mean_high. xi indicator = 0.992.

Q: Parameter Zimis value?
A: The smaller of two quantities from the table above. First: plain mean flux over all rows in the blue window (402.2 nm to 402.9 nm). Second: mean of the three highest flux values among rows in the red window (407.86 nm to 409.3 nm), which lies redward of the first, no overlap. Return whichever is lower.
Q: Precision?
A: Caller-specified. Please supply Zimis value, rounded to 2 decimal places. 5.16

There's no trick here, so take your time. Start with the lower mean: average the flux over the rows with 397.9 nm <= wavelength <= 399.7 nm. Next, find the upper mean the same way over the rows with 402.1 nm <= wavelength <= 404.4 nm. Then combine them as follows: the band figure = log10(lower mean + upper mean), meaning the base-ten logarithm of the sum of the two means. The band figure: 1.03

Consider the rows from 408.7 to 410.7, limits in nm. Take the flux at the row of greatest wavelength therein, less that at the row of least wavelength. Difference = -0.29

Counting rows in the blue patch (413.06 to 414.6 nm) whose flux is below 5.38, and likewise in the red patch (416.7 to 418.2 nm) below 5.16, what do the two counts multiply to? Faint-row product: 256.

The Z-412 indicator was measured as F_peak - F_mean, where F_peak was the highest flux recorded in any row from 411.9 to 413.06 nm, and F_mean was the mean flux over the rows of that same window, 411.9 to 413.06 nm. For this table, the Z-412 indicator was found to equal 0.064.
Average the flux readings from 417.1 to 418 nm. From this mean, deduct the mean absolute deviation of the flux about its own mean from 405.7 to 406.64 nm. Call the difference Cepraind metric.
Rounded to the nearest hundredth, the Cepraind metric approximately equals 4.74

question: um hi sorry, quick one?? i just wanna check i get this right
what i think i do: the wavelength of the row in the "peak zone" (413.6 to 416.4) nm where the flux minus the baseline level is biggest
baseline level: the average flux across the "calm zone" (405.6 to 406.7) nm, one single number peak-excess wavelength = 413.675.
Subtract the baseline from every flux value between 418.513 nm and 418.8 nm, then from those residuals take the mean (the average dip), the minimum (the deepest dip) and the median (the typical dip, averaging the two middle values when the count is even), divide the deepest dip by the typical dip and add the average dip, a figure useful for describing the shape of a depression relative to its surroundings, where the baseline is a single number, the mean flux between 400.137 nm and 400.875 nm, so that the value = 0.52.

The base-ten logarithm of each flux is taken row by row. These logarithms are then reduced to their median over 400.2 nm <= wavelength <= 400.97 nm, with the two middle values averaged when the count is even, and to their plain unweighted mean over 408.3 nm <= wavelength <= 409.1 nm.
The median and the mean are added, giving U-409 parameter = 1.47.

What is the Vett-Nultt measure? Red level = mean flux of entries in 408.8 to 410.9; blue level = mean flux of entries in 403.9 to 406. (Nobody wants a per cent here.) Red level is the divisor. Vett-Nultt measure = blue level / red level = 0.94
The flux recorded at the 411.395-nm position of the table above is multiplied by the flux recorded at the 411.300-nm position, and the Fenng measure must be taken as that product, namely 29.4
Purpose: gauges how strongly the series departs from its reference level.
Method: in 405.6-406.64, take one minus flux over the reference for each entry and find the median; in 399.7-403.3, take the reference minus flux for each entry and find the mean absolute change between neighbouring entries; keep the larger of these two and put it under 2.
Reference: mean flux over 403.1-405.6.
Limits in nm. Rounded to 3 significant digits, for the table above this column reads 107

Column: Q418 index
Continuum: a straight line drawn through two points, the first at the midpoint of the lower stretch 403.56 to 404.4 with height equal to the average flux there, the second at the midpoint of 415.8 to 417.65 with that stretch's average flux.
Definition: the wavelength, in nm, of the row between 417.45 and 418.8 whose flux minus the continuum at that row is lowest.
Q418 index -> 418.272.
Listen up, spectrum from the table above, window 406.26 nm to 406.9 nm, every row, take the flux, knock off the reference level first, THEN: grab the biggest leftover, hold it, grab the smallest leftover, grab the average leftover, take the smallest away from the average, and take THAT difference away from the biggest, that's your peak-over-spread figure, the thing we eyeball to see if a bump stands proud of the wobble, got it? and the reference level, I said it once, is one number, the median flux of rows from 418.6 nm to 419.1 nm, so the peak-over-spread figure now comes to 0.61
